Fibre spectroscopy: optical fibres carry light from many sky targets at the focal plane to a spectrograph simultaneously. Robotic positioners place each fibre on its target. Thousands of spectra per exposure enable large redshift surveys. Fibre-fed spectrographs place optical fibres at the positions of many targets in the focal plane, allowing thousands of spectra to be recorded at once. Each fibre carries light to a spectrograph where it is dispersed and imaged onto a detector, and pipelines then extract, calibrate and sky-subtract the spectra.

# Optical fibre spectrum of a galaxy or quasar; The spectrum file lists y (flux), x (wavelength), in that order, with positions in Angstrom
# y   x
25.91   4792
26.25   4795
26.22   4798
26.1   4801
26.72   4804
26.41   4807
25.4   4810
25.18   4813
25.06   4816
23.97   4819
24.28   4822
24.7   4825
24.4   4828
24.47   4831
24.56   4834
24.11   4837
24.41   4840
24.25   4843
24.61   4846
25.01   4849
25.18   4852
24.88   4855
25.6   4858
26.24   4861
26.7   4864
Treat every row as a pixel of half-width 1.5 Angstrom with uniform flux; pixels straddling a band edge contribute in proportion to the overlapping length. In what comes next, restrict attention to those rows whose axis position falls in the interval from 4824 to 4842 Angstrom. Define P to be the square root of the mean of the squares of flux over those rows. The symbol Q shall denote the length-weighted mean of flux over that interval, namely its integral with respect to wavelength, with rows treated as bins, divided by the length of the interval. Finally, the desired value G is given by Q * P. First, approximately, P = 24.4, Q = 24.4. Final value 597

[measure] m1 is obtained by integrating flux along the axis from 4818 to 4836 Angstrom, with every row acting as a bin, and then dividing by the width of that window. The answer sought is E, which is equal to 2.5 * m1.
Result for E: 61.0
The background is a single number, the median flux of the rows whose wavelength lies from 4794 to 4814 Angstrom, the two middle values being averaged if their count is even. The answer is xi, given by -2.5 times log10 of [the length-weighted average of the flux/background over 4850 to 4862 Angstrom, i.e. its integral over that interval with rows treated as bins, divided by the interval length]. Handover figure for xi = 0.033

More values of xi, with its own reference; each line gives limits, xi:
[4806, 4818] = 0.034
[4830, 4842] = 0.079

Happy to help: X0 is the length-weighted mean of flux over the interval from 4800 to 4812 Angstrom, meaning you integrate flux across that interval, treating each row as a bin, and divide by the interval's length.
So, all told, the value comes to 26.1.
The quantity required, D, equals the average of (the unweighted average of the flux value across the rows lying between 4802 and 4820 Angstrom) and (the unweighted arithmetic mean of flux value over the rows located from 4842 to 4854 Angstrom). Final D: 25.1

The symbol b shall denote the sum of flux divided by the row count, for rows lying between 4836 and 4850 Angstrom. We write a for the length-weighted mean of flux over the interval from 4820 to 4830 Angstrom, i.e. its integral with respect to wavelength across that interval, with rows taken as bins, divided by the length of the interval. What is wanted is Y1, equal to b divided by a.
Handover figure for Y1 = 1.00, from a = 24.4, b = 24.5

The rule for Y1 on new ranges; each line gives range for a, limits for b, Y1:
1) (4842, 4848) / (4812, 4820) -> 1.01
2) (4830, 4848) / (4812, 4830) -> 1.01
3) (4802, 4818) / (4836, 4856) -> 0.96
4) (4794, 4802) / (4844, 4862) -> 0.96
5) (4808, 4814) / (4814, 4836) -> 0.96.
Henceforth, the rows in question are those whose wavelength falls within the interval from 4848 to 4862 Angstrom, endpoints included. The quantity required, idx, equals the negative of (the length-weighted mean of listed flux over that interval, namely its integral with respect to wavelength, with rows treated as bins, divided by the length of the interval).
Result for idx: -25.4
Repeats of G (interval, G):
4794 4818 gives 671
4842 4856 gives 615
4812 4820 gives 613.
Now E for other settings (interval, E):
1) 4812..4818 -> 62.5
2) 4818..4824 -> 60.5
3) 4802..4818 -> 64.3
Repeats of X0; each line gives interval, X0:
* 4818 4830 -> 24.4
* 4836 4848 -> 24.4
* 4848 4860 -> 25.2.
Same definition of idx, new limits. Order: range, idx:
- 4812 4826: -24.6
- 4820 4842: -24.4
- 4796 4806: -26.3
